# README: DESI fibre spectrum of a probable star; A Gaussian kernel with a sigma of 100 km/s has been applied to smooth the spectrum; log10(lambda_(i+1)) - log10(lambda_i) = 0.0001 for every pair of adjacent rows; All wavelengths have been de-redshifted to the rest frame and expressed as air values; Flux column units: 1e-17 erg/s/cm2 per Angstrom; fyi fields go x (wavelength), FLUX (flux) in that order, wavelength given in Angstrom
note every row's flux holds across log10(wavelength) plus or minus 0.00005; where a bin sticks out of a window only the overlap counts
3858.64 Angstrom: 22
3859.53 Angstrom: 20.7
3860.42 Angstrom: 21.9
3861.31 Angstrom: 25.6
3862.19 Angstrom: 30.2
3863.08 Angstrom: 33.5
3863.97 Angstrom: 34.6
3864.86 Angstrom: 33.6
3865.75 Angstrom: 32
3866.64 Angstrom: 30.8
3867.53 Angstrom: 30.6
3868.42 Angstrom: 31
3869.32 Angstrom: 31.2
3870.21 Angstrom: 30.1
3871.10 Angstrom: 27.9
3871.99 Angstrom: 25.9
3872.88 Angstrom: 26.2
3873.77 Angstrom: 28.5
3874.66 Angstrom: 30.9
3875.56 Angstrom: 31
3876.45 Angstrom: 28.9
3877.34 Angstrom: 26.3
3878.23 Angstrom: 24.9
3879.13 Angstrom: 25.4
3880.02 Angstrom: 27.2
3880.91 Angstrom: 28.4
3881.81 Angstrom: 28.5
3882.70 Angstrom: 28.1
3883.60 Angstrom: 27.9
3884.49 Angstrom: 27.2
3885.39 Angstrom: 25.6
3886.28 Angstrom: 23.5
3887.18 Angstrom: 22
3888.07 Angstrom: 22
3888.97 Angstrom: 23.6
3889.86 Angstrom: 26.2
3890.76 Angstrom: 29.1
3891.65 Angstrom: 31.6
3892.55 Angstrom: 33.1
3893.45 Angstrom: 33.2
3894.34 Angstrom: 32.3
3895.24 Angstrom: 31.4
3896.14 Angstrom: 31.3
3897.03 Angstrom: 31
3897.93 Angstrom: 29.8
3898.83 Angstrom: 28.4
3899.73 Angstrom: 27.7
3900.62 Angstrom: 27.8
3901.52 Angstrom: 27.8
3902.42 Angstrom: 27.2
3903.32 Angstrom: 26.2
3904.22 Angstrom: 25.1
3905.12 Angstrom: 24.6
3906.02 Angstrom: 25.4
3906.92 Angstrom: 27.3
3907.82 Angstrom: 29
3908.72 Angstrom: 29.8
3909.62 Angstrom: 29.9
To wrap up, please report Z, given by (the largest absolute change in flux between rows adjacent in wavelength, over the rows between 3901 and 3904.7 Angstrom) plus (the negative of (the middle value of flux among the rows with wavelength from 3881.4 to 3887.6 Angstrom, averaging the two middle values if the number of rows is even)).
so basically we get -26.1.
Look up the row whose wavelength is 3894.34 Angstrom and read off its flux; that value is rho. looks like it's 32.3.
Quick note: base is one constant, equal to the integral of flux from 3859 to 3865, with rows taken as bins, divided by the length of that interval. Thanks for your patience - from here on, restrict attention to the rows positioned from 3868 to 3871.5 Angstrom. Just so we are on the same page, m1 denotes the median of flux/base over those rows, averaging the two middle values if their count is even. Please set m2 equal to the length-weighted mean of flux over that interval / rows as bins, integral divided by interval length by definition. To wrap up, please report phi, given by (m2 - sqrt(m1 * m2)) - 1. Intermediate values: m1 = 1.08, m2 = 30.0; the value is 23.3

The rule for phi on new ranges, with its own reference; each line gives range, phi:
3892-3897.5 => 25.0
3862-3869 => 25.1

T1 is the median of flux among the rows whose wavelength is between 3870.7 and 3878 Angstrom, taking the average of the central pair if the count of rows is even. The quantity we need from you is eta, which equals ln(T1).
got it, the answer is 3.34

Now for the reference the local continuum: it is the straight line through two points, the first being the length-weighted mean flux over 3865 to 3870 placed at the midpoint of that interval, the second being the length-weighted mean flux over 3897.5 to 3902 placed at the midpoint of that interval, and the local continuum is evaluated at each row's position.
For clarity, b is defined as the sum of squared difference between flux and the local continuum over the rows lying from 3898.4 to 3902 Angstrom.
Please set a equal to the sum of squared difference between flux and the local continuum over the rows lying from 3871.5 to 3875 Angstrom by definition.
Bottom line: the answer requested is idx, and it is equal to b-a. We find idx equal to -48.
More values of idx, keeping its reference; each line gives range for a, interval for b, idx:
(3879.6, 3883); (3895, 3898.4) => 7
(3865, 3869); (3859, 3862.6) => 262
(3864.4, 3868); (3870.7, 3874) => 52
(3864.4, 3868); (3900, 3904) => -2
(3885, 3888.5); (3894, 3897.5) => -127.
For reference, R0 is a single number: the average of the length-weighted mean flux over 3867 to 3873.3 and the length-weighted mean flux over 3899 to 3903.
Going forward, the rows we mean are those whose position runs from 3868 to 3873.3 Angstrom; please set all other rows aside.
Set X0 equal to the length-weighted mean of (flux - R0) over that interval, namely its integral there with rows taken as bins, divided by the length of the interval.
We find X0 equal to 0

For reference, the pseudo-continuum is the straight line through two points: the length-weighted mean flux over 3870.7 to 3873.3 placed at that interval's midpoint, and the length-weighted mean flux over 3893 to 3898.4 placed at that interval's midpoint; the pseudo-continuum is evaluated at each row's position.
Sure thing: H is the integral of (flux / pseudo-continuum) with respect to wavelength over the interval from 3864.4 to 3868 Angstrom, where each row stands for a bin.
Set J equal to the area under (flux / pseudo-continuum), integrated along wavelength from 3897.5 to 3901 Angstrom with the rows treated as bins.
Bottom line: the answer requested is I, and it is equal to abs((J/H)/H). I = 0.15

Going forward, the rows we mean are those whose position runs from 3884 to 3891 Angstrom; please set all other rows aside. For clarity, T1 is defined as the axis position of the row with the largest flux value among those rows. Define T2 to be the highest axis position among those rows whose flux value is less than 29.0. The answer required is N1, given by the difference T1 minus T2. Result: 0.9 Angstrom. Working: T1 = 3890.76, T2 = 3889.86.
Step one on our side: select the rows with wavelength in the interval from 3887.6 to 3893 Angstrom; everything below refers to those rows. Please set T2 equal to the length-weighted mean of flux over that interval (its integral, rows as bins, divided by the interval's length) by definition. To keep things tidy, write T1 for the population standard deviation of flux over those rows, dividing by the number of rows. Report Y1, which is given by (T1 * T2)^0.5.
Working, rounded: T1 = 4.0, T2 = 27.6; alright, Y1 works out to 11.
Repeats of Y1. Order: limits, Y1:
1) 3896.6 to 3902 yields 6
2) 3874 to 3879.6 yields 8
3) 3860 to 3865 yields 12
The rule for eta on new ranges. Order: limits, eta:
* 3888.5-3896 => 3.45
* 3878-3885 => 3.32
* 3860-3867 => 3.45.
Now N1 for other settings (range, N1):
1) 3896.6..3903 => -5.4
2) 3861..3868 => 2.7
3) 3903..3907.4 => 0.0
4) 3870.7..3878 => -1.8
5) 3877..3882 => 0.0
